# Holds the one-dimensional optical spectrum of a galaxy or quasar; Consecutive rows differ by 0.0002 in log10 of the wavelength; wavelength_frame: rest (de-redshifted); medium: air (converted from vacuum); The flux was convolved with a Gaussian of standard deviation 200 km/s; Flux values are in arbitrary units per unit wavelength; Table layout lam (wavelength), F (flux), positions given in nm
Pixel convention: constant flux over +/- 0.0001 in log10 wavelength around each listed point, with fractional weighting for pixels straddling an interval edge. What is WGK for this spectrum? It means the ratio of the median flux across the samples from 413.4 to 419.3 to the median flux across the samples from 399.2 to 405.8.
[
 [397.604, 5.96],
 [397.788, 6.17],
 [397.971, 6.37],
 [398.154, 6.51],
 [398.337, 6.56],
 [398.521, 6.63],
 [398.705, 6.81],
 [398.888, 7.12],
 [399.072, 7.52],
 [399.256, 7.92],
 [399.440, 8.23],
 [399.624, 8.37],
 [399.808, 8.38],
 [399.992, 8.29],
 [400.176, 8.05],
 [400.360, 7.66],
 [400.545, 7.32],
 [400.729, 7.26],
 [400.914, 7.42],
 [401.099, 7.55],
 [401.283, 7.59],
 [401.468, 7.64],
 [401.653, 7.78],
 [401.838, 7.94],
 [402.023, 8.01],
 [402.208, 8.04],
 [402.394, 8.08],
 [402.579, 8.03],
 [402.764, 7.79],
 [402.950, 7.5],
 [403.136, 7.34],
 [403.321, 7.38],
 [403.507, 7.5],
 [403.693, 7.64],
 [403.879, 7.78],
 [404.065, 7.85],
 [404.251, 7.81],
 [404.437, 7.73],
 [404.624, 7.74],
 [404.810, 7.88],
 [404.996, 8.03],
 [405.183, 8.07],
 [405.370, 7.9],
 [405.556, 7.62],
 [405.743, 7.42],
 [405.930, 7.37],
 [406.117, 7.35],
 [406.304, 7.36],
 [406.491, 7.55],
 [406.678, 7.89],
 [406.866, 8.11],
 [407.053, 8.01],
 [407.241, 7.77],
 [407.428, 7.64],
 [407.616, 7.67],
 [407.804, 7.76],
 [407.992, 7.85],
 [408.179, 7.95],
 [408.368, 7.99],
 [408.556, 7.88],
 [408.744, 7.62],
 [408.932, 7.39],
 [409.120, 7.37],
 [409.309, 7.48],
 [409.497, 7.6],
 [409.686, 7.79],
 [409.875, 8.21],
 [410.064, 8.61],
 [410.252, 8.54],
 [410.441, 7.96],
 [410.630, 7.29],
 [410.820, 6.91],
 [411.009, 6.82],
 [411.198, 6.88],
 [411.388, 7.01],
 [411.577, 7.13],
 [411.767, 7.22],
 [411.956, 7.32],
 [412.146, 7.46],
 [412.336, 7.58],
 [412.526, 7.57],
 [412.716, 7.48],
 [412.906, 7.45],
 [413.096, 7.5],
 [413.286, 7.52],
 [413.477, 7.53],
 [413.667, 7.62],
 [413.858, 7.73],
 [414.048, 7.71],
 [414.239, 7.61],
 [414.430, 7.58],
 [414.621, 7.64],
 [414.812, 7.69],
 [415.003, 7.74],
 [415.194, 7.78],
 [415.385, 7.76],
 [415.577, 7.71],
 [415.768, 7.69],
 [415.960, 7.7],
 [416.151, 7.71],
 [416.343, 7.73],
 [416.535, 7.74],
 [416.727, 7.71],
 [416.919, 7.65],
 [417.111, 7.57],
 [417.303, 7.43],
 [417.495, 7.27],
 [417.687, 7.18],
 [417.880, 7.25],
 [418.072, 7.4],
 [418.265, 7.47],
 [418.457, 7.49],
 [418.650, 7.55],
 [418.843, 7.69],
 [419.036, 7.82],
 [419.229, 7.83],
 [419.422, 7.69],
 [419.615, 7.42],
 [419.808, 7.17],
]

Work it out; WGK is 0.99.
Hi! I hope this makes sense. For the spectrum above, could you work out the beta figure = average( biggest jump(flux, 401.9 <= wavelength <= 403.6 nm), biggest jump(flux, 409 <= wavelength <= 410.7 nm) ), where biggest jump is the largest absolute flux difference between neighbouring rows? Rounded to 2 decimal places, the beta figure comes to 0.48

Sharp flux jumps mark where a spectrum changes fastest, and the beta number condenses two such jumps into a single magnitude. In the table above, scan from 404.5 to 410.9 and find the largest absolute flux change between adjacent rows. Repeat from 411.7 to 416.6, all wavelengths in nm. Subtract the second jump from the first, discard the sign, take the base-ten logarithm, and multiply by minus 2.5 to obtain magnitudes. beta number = 0.7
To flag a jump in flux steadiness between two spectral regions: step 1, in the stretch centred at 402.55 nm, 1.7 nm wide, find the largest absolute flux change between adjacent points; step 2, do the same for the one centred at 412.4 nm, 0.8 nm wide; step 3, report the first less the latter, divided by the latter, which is 1.4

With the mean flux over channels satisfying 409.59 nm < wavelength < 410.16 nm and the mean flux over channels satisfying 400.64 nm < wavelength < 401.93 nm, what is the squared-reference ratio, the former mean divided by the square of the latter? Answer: 0.142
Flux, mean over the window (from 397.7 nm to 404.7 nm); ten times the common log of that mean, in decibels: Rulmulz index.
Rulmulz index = 8.79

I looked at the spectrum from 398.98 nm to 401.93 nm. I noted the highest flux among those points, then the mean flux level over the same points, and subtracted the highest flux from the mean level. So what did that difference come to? -0.6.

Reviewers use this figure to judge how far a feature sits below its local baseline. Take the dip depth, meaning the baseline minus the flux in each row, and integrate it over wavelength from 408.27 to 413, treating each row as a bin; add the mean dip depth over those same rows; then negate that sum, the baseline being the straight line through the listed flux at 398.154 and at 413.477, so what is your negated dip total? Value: 1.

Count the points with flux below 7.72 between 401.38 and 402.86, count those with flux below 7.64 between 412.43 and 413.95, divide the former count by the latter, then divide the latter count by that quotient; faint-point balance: 49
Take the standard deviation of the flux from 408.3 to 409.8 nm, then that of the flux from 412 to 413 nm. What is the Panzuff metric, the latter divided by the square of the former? 1.2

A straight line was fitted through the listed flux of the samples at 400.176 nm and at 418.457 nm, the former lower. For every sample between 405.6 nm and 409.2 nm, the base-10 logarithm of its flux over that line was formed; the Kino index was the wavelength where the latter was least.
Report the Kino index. 406.117 nm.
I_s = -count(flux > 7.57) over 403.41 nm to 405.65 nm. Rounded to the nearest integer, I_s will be -11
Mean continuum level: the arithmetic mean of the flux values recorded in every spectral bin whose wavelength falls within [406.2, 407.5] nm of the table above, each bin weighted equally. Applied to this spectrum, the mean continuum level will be 7.76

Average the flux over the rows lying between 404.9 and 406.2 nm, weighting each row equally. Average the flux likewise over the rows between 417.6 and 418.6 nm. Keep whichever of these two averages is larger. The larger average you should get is 7.68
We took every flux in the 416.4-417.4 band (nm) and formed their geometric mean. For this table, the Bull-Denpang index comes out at 7.62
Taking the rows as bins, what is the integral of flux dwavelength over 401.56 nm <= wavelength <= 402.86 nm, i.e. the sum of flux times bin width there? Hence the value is 10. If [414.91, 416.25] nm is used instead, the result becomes 10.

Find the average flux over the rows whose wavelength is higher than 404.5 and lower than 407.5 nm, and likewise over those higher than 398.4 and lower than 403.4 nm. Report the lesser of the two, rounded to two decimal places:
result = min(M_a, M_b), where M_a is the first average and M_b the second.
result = 7.69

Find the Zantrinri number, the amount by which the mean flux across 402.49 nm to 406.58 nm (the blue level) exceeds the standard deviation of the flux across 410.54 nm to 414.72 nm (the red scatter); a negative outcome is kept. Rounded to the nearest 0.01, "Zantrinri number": 7.39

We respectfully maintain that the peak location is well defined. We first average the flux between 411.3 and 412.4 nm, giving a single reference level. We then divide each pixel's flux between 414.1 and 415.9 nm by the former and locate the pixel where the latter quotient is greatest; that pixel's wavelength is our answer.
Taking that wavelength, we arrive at 415.194 nm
